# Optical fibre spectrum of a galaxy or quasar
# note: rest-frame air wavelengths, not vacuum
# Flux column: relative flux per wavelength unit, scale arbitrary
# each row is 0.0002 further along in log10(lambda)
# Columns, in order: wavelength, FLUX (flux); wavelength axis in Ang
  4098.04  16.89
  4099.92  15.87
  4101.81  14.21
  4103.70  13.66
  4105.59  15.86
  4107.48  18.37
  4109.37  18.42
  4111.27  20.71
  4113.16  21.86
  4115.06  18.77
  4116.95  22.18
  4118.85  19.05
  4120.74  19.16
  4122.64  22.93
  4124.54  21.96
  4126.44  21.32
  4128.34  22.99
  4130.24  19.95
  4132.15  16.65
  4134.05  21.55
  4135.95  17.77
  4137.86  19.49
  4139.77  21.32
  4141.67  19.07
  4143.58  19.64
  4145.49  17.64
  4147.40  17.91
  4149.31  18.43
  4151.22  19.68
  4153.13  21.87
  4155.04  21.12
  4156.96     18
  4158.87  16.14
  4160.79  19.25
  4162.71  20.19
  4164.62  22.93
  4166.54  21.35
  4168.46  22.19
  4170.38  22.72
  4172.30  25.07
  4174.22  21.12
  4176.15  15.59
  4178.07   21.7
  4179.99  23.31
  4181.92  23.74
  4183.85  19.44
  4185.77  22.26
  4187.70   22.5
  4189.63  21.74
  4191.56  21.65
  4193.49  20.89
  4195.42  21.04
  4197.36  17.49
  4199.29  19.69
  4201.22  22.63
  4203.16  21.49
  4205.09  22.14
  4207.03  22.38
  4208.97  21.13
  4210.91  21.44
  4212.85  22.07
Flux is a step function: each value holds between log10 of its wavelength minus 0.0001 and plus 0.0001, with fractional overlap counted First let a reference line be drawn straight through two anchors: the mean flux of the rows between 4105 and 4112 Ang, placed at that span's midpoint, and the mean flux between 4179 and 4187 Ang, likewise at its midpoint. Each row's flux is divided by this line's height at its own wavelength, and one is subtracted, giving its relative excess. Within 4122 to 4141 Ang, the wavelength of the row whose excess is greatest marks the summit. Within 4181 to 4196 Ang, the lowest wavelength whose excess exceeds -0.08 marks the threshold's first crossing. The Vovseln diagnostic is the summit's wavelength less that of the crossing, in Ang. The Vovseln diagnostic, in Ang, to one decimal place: -59.3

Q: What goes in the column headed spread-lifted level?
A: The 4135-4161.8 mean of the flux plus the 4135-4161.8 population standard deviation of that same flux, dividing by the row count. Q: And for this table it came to 21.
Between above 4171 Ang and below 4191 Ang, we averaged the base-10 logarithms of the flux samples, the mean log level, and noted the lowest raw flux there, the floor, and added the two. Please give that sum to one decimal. 16.9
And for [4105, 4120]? 17.1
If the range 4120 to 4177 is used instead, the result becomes 16.9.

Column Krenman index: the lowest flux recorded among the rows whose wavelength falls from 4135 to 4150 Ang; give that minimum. 17.64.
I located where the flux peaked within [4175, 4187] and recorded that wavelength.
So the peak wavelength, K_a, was 4181.92 Ang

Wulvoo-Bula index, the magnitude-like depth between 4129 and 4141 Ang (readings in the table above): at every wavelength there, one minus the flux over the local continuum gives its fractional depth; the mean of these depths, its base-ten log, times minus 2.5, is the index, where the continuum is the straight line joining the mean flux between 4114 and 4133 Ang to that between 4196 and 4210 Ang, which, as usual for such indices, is 3.2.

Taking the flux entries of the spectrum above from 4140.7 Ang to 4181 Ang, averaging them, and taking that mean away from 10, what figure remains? -10.2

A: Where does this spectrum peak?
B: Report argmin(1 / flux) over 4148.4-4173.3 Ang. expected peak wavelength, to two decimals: 4172.30 Ang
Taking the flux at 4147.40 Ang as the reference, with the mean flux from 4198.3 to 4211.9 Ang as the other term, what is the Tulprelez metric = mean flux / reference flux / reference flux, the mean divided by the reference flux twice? 0.067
